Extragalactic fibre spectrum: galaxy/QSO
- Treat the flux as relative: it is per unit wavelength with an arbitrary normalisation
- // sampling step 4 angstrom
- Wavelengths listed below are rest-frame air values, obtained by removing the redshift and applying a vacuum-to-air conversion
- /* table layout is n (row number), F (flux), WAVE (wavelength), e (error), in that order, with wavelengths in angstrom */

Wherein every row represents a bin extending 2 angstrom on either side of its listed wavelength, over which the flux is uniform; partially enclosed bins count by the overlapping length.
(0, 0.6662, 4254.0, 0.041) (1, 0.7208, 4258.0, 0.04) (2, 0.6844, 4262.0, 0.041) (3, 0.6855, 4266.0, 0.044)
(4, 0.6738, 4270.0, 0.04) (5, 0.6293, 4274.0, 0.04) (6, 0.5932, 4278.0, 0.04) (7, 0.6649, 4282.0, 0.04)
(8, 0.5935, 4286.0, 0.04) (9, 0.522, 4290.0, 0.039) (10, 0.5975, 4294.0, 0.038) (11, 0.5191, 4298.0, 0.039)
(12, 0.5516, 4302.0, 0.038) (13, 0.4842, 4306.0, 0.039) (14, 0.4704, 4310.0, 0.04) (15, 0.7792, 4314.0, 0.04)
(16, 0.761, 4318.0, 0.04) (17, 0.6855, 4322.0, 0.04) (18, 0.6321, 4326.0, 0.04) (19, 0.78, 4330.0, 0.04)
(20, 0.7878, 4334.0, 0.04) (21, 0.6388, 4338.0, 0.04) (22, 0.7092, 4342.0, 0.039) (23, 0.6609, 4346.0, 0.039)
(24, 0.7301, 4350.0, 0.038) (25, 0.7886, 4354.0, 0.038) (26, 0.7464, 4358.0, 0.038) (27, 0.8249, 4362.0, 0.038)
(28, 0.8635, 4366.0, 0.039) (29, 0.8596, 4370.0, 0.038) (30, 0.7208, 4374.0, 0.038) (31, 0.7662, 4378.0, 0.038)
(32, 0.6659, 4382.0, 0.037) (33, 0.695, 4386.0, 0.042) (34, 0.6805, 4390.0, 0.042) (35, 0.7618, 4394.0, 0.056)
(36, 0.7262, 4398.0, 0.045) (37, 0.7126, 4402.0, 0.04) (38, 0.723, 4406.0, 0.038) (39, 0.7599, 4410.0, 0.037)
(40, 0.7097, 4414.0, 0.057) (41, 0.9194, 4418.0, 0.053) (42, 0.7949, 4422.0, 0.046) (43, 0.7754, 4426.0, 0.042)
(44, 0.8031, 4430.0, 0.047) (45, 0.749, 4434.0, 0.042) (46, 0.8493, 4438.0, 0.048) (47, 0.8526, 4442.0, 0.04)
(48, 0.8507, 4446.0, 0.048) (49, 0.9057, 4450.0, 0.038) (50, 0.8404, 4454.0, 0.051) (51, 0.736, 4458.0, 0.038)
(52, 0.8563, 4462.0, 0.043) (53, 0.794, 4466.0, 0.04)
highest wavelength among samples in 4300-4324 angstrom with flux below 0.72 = 4322.0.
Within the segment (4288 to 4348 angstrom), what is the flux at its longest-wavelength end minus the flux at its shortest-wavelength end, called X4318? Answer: 0.14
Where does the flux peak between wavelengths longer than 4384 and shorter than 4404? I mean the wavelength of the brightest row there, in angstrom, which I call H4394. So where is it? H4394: 4394.0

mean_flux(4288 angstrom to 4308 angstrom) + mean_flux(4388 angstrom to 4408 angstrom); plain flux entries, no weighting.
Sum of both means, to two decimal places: 1.26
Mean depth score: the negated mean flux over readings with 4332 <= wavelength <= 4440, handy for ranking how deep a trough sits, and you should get -0.76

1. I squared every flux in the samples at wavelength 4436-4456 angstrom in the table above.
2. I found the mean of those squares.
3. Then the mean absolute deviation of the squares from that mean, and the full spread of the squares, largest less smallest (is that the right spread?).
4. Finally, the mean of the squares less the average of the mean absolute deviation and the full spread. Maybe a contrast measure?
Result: 0.67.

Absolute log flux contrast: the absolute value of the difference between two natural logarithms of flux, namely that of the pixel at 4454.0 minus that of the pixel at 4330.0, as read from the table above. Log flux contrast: 0.075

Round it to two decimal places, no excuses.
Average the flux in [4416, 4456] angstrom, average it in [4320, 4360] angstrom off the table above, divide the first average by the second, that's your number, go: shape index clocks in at 1.16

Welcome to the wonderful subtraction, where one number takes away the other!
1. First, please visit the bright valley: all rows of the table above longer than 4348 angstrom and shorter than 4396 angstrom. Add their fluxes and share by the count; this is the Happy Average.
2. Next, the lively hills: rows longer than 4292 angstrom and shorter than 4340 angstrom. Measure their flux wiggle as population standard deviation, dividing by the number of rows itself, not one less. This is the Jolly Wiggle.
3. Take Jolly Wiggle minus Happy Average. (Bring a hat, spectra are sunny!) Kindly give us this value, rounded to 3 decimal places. -0.645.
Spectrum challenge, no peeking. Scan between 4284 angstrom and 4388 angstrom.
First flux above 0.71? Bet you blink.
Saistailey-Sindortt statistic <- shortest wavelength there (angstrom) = 4314.0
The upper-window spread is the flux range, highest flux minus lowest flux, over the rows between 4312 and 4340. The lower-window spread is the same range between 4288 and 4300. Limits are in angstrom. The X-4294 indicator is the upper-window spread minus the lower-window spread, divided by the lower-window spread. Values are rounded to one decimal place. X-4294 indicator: 1.0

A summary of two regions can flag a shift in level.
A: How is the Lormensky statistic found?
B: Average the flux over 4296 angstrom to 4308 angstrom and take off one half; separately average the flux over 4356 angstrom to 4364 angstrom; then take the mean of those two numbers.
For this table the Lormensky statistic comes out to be 0.402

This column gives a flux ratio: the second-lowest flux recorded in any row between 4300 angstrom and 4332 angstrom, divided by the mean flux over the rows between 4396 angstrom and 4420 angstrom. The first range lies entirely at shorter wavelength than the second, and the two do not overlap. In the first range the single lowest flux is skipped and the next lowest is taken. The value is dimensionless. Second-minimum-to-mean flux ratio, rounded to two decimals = 0.64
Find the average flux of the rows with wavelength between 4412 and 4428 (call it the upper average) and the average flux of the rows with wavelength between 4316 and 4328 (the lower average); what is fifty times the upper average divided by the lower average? 57.7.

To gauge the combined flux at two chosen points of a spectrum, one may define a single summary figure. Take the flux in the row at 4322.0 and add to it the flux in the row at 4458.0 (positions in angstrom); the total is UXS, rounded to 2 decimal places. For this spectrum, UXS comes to 1.42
